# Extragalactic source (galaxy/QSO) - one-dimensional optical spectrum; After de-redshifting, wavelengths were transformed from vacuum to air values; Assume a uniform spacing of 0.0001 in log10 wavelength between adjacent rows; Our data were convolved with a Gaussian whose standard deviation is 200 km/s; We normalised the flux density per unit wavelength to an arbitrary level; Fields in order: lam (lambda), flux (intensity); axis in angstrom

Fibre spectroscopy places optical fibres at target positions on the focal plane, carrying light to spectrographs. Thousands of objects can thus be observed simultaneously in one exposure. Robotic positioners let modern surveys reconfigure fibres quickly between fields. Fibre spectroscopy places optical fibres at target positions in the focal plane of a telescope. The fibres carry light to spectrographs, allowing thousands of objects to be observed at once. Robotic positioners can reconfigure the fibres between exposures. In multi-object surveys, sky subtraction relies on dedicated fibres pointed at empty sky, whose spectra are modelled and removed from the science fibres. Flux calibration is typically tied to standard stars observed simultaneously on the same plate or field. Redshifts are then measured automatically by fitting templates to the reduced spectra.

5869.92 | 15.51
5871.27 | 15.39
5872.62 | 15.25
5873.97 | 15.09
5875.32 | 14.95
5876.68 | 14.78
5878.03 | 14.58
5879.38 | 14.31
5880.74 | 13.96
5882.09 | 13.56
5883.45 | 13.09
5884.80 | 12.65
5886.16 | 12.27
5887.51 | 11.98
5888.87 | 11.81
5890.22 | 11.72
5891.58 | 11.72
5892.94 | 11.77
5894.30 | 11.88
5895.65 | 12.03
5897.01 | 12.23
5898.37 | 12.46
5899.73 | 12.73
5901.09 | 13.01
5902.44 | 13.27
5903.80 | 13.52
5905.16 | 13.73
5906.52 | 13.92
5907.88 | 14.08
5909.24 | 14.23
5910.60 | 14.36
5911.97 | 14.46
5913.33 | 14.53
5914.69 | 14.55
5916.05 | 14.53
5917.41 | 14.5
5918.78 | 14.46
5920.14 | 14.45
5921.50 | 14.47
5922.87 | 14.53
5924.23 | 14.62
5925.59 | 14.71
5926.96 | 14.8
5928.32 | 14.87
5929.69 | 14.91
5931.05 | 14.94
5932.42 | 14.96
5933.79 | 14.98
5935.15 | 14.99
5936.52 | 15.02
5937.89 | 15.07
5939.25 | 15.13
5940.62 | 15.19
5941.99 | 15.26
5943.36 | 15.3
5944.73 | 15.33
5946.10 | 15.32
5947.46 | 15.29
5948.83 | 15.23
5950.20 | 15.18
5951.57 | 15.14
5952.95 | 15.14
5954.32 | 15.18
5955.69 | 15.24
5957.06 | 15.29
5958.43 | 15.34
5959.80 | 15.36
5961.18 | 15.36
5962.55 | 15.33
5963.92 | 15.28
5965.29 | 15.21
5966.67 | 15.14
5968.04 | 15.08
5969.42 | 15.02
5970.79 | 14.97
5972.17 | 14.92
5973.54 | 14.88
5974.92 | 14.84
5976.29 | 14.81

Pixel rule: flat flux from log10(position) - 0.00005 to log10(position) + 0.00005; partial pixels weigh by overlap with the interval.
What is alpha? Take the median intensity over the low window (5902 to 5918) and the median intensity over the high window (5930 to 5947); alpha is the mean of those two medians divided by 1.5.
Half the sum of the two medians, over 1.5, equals 9.80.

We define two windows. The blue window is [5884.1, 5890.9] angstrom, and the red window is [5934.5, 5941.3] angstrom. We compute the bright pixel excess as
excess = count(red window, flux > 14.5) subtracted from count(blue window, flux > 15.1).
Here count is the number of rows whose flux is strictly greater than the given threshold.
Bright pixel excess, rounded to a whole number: -5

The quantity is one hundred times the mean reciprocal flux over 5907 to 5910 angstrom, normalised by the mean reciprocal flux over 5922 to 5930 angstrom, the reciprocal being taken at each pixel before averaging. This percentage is 104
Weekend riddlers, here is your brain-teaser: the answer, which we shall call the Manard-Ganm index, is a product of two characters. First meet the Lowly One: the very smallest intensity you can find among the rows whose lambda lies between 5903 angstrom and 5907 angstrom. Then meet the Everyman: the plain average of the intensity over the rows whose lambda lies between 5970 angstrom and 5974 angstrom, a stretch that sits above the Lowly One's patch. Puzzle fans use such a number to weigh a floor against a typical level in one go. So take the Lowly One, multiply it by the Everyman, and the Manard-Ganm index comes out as 202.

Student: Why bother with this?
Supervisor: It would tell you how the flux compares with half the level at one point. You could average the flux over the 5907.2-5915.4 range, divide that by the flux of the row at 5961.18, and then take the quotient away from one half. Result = -0.44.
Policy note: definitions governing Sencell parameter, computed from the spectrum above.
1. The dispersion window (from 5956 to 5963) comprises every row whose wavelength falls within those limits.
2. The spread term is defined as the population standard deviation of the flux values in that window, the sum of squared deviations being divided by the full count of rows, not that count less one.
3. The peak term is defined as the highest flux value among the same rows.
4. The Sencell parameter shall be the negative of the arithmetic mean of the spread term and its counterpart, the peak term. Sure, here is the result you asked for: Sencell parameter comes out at -7.69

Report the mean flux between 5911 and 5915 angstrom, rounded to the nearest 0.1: 14.5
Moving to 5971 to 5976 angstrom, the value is 14.9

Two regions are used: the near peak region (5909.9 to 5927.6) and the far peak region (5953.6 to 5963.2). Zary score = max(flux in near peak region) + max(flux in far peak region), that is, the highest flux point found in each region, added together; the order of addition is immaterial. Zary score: 30.2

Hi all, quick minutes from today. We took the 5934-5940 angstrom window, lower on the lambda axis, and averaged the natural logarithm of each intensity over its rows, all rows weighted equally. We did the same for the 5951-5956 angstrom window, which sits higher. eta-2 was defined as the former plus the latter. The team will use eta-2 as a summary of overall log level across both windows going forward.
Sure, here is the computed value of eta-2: 5.43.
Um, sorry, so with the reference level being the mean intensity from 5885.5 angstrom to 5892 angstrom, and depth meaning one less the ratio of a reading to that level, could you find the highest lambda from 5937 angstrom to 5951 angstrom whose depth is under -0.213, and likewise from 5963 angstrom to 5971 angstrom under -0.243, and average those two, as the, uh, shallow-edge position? 5960.5 angstrom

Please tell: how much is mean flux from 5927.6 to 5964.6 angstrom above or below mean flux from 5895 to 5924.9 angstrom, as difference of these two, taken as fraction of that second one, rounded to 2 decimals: 0.10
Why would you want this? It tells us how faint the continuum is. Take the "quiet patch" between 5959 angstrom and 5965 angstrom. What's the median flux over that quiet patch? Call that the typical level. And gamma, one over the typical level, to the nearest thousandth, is 0.065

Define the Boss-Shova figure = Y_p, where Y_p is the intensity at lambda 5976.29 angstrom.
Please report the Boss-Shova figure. 14.81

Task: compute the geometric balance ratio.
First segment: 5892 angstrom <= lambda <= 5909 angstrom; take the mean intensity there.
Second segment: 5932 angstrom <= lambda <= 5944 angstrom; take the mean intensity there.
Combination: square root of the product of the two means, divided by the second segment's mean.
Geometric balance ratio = 0.924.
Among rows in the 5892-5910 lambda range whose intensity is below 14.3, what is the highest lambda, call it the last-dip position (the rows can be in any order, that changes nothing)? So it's 5909.24 angstrom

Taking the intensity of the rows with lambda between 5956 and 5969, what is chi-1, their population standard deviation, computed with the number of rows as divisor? 0.10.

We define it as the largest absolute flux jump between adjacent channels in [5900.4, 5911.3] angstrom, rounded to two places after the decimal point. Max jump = 0.26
